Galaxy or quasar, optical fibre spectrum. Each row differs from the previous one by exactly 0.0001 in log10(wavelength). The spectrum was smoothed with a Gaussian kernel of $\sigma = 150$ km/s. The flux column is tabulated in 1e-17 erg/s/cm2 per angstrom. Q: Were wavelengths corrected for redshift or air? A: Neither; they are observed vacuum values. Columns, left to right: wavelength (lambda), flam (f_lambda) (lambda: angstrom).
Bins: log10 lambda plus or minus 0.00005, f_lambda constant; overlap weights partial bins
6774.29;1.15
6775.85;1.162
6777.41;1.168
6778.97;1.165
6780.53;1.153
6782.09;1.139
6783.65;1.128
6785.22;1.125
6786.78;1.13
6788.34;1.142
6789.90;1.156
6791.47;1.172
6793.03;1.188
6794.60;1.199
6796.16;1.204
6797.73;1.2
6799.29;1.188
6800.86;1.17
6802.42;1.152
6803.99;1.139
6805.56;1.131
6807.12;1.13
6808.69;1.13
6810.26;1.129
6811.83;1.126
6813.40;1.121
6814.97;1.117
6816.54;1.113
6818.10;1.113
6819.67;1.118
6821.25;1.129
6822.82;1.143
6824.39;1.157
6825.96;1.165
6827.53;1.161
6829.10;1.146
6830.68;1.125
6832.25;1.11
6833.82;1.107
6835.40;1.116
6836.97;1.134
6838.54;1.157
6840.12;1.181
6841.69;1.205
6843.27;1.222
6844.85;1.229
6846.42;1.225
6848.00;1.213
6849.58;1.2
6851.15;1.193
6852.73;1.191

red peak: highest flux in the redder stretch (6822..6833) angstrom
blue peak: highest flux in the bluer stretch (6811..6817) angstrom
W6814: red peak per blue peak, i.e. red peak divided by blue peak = 1.03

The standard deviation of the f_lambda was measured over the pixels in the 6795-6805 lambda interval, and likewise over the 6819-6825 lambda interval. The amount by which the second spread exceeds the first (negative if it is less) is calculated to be -0.009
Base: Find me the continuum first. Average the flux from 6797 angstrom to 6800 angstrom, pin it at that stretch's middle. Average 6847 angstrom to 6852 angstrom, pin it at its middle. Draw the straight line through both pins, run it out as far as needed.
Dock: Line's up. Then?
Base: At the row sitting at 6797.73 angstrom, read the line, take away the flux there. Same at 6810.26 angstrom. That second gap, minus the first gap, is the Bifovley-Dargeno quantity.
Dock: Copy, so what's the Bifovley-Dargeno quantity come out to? 0.07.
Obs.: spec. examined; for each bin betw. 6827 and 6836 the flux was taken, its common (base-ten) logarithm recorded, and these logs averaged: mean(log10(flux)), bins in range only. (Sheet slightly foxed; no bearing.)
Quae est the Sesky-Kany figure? 0.052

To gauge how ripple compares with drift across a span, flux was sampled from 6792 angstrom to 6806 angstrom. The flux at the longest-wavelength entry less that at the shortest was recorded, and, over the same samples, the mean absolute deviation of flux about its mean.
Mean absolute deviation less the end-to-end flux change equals 0.08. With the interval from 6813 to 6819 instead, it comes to 0.01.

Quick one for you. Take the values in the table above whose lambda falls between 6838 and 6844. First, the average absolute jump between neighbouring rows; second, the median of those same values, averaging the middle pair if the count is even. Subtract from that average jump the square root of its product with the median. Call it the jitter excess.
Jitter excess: -0.14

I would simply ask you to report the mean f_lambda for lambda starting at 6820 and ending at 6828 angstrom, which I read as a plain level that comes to 1.15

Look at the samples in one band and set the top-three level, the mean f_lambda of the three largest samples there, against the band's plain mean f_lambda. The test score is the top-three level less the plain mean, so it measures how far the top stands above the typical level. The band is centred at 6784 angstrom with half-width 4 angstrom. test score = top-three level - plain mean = 0.006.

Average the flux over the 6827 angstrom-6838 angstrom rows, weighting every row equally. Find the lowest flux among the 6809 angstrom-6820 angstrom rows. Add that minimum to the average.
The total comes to 2.24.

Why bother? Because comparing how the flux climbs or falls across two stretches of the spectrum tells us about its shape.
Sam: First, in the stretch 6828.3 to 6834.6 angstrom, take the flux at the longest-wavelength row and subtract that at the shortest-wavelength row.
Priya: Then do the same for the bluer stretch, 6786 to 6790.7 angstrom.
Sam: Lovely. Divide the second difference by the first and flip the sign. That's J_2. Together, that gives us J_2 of 0.7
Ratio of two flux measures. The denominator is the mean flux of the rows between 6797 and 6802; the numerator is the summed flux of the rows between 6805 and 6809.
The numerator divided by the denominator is 2.86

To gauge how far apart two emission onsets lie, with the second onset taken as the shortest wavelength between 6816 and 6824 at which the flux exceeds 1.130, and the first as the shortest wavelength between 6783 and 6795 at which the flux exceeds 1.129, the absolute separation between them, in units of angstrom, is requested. 36.0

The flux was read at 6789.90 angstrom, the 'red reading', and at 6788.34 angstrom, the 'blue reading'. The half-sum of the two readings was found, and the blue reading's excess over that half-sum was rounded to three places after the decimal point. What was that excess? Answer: -0.007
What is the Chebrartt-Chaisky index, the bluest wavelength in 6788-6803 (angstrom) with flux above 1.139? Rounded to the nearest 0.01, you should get 6788.34 angstrom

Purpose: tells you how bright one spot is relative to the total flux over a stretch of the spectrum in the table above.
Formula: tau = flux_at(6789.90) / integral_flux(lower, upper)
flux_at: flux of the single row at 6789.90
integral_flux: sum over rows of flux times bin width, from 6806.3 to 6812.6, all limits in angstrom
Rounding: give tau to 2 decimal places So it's 0.16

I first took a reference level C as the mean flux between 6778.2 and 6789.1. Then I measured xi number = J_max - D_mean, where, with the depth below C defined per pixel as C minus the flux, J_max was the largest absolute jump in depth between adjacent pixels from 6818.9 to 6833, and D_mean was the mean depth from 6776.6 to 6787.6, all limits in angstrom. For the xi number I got 0.02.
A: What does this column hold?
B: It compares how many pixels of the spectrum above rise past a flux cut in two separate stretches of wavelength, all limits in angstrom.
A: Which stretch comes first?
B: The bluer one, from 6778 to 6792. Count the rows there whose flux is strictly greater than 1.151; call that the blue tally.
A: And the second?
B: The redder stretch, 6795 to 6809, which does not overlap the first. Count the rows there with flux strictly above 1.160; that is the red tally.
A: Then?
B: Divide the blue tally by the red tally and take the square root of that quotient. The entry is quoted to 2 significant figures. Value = 1.0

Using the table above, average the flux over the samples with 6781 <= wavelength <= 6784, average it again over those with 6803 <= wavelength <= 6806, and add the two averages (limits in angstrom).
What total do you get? 2.27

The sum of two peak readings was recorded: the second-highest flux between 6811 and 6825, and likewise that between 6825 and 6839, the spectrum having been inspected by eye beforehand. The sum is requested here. 2.30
